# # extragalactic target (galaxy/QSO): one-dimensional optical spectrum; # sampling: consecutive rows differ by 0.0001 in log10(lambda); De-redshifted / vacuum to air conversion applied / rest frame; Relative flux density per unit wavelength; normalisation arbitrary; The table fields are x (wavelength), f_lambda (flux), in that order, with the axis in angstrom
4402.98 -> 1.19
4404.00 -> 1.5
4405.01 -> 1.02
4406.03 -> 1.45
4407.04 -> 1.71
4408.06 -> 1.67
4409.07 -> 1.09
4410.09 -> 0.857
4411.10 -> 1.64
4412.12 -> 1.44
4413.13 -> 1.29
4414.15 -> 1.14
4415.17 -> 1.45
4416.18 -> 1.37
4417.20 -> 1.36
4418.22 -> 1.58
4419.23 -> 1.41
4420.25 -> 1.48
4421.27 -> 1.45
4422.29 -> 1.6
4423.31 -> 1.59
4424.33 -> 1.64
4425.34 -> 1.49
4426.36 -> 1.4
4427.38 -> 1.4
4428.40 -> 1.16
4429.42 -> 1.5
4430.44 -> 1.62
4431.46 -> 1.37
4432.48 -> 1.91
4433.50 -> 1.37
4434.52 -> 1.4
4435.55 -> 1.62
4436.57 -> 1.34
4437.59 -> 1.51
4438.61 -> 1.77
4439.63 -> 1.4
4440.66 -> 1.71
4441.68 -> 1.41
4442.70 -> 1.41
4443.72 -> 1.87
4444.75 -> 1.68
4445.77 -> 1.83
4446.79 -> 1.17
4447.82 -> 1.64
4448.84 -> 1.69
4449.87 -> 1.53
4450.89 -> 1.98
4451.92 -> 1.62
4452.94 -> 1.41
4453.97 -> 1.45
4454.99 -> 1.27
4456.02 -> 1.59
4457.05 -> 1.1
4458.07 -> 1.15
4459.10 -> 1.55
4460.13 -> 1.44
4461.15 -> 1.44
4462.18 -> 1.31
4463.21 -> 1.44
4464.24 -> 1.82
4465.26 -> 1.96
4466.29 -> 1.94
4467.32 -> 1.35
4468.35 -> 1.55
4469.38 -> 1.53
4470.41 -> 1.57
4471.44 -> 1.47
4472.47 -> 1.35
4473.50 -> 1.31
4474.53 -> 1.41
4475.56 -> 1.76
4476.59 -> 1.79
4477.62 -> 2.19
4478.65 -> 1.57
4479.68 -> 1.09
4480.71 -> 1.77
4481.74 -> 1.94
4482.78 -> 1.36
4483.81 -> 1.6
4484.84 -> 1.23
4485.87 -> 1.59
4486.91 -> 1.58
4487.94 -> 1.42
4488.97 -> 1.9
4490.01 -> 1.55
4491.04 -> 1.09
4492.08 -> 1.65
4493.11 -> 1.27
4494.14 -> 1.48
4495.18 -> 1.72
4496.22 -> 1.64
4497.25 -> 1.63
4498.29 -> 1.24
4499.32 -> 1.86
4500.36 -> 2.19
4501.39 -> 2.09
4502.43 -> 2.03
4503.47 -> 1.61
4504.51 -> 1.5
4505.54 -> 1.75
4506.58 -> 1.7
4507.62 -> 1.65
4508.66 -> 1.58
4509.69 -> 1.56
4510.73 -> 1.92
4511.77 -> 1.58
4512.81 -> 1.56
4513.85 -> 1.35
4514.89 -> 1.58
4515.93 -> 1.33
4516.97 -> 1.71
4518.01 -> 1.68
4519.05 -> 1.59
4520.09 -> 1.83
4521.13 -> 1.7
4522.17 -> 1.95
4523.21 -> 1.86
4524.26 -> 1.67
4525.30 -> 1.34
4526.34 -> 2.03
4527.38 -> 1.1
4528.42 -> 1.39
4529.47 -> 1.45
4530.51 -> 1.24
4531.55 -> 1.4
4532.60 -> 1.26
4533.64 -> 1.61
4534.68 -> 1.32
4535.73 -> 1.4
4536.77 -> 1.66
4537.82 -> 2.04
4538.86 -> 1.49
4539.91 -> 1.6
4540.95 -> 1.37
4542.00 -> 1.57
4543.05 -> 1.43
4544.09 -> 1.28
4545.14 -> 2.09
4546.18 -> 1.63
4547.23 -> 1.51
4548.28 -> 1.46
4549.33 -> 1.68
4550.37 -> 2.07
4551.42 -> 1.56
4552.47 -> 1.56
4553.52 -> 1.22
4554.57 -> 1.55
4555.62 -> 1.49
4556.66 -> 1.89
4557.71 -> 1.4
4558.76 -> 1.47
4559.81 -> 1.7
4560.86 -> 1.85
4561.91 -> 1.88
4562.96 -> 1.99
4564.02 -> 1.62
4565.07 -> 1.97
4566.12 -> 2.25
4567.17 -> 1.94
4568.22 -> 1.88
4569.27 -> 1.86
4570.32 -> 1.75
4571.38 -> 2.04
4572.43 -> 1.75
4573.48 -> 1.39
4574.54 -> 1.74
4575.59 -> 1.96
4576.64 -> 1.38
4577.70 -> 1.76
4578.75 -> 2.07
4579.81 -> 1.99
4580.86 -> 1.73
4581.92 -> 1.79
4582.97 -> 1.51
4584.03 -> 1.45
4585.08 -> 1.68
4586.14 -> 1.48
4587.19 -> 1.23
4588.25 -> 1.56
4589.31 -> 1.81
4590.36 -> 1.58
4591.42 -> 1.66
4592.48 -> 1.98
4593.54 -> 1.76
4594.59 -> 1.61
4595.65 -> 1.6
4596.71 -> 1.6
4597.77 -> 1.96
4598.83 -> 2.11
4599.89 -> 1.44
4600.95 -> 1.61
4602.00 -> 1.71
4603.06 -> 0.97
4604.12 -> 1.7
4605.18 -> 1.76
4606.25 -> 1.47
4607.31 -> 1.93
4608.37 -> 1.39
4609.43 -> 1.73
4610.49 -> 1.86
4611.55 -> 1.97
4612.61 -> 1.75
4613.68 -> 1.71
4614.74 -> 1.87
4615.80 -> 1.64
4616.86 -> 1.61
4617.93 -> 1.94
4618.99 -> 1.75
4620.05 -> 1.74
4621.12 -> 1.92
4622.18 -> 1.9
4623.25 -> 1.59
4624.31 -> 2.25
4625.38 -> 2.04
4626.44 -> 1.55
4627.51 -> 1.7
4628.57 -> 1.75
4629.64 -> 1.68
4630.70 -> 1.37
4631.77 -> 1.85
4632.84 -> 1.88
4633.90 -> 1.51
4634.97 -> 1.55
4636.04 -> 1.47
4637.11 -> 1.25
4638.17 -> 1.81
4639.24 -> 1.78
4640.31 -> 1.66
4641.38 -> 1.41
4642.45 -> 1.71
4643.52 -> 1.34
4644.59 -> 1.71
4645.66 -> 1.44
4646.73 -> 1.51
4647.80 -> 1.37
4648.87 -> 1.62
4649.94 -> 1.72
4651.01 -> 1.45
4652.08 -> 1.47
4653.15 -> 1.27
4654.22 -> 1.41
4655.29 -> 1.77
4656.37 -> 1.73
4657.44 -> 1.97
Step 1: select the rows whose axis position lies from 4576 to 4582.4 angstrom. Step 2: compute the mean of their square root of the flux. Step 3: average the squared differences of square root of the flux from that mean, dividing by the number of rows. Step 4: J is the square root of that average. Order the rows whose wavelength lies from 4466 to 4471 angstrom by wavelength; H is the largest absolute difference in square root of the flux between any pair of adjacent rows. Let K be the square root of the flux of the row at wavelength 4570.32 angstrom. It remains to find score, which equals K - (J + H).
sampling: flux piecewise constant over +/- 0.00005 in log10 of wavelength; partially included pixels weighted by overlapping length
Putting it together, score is 1.01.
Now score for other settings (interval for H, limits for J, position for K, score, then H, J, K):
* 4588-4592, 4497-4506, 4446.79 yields 0.87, 0.10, 0.111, 1.08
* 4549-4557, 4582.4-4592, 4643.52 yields 0.90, 0.19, 0.063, 1.16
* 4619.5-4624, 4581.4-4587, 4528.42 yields 1.01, 0.12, 0.052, 1.18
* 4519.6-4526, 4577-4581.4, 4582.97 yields 1.04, 0.13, 0.053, 1.23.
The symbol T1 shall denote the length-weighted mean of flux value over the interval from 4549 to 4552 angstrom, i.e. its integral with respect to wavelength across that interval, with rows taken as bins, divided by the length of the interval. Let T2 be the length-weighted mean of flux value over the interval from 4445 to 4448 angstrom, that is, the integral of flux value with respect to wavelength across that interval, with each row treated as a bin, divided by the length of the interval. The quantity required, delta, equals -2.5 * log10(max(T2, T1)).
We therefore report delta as -0.62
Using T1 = 1.77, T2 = 1.55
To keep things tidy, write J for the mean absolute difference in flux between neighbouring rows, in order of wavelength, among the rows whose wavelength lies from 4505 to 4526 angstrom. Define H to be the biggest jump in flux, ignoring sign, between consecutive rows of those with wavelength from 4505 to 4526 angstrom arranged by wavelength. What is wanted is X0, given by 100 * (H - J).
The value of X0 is 20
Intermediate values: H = 0.38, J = 0.175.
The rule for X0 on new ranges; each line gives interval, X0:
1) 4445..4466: 41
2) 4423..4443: 32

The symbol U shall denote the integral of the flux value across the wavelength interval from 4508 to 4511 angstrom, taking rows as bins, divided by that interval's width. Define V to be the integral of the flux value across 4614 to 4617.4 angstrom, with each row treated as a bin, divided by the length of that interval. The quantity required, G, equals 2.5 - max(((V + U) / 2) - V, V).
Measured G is 0.79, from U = 1.67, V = 1.71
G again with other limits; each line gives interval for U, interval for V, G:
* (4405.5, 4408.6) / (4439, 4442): 0.98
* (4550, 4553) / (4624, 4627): 0.58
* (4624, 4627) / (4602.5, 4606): 1.03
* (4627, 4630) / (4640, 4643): 0.91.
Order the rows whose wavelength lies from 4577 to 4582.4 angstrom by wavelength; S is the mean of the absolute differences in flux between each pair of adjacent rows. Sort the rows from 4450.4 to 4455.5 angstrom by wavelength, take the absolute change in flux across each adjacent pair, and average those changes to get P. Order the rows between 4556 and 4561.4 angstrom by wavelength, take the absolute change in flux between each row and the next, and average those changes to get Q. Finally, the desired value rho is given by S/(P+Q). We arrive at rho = 0.41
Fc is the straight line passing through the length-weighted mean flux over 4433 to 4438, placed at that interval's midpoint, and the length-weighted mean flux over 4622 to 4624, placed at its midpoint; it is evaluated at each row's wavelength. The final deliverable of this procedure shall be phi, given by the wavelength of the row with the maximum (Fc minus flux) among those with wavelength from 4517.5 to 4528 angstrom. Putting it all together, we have 4527.38 angstrom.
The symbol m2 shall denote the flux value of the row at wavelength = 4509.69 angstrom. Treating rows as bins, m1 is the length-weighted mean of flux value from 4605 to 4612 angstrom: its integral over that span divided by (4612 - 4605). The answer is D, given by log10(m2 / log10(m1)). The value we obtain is 0.82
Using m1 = 1.72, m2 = 1.56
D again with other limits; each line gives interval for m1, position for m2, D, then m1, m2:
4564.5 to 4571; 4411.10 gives 0.75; 1.94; 1.64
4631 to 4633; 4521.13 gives 0.82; 1.80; 1.7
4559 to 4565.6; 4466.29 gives 0.87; 1.82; 1.94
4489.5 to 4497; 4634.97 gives 0.95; 1.49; 1.55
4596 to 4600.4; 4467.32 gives 0.74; 1.77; 1.35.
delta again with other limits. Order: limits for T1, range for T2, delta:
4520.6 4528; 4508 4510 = -0.55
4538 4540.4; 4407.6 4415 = -0.52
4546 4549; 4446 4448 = -0.46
